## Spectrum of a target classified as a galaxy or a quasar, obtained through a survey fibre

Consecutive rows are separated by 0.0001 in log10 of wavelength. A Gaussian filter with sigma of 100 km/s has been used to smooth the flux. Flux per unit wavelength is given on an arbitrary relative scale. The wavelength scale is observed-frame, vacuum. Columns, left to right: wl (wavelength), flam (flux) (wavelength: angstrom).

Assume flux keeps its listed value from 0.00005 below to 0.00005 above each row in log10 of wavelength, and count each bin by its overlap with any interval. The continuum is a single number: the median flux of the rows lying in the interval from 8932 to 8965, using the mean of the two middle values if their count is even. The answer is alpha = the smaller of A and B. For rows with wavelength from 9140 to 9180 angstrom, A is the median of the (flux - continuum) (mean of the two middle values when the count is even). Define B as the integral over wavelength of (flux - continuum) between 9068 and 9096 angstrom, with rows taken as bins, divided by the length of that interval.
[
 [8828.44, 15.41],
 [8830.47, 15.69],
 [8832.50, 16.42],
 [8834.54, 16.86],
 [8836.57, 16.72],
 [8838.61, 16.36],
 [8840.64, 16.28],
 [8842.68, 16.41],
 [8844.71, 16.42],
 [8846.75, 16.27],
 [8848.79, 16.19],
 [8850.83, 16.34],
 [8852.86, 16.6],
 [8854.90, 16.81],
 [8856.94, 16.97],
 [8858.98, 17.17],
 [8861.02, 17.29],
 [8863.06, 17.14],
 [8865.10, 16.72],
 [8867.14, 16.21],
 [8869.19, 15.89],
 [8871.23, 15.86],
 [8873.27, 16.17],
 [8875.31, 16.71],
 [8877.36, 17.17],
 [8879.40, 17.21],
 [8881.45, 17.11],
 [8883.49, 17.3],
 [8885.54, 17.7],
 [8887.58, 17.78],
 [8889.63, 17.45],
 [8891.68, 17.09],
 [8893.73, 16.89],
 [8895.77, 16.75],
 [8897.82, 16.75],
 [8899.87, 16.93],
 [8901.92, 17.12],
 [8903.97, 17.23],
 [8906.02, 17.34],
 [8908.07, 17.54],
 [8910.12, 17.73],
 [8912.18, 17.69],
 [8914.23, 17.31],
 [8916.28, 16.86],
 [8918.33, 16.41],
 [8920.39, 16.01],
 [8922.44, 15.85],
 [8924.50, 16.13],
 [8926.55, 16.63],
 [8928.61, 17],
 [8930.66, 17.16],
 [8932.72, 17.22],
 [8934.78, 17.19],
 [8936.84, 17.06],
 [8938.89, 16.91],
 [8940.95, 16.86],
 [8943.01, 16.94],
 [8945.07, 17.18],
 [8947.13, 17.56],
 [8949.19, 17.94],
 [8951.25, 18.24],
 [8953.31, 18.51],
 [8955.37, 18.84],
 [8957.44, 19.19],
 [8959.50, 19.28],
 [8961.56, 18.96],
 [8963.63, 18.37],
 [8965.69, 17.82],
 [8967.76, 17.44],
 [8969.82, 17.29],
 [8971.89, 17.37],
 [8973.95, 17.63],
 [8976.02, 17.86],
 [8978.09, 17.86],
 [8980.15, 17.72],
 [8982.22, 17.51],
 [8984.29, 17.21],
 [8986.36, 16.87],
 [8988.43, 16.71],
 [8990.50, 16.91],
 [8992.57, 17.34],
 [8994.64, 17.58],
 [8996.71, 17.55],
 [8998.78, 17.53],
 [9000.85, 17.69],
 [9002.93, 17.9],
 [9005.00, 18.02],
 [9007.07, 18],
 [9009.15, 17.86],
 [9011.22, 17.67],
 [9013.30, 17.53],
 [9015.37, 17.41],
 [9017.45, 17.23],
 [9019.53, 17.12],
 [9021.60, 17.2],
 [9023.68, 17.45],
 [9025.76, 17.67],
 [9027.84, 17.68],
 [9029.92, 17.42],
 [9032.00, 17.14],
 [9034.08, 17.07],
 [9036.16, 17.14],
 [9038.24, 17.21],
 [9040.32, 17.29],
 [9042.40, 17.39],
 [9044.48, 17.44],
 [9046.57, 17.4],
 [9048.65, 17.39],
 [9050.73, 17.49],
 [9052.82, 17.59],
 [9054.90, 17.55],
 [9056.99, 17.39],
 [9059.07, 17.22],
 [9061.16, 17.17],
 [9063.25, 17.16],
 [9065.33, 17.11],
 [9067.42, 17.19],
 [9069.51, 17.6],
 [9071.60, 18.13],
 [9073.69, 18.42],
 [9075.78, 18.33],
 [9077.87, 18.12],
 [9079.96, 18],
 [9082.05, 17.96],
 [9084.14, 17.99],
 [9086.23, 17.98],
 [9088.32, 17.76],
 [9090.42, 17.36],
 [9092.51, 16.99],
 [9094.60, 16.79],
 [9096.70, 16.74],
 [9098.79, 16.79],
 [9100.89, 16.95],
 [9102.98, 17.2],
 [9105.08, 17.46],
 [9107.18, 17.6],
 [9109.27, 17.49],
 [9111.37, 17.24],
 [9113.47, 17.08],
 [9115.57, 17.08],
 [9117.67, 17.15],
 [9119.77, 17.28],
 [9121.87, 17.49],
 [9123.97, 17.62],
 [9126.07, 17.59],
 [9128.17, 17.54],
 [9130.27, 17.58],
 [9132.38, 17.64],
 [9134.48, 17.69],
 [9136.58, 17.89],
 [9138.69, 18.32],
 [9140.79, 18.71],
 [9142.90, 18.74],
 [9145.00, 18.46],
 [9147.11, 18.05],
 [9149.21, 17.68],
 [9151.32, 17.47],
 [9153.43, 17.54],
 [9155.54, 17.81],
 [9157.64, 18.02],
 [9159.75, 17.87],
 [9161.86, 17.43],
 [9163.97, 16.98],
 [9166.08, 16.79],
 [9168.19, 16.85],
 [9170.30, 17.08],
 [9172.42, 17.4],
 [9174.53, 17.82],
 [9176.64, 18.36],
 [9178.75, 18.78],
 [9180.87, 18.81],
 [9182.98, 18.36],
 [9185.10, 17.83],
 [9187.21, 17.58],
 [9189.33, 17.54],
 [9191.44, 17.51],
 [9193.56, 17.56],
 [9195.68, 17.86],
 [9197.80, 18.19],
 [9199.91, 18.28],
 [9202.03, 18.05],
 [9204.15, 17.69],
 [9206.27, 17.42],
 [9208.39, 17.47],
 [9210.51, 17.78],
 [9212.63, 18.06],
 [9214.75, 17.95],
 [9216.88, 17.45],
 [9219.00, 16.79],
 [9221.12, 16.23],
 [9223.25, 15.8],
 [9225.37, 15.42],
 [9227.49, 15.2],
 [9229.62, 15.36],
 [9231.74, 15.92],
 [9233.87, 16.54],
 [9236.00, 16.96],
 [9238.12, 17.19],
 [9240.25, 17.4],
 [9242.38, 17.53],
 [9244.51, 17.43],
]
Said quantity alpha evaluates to 0.03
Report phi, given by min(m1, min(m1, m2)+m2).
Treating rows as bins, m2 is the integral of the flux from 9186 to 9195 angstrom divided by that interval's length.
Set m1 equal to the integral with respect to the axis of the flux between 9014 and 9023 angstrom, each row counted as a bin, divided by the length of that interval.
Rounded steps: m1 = 17.3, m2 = 17.6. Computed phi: 17.3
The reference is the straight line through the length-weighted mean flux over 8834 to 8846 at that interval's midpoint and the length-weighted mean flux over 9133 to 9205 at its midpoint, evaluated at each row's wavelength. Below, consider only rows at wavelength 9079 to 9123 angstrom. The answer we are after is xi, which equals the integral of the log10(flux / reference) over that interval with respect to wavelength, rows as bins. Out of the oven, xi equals -0.25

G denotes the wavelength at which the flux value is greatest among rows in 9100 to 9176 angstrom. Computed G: 9142.90 angstrom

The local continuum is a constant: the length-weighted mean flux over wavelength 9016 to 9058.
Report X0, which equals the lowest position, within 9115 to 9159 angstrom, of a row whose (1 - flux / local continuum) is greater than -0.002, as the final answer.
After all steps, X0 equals 9115.57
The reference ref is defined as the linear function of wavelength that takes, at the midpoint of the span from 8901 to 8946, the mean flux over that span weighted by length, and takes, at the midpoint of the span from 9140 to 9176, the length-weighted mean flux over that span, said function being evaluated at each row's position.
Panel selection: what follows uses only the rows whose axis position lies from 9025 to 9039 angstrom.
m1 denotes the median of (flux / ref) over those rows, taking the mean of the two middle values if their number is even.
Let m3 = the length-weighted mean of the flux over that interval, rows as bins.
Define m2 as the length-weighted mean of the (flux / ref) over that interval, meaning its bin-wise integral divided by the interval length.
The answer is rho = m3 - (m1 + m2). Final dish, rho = 15.3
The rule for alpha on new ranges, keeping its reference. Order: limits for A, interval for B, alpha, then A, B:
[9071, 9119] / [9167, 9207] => -0.29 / -0.3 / 0.09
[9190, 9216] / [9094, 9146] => -0.22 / 0.1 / -0.22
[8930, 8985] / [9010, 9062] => -0.38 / -0.2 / -0.38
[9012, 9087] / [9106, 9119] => -0.47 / -0.3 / -0.47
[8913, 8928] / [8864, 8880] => -1.34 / -1.3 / -1.27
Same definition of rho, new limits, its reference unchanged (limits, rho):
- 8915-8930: 14.5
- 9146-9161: 15.8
